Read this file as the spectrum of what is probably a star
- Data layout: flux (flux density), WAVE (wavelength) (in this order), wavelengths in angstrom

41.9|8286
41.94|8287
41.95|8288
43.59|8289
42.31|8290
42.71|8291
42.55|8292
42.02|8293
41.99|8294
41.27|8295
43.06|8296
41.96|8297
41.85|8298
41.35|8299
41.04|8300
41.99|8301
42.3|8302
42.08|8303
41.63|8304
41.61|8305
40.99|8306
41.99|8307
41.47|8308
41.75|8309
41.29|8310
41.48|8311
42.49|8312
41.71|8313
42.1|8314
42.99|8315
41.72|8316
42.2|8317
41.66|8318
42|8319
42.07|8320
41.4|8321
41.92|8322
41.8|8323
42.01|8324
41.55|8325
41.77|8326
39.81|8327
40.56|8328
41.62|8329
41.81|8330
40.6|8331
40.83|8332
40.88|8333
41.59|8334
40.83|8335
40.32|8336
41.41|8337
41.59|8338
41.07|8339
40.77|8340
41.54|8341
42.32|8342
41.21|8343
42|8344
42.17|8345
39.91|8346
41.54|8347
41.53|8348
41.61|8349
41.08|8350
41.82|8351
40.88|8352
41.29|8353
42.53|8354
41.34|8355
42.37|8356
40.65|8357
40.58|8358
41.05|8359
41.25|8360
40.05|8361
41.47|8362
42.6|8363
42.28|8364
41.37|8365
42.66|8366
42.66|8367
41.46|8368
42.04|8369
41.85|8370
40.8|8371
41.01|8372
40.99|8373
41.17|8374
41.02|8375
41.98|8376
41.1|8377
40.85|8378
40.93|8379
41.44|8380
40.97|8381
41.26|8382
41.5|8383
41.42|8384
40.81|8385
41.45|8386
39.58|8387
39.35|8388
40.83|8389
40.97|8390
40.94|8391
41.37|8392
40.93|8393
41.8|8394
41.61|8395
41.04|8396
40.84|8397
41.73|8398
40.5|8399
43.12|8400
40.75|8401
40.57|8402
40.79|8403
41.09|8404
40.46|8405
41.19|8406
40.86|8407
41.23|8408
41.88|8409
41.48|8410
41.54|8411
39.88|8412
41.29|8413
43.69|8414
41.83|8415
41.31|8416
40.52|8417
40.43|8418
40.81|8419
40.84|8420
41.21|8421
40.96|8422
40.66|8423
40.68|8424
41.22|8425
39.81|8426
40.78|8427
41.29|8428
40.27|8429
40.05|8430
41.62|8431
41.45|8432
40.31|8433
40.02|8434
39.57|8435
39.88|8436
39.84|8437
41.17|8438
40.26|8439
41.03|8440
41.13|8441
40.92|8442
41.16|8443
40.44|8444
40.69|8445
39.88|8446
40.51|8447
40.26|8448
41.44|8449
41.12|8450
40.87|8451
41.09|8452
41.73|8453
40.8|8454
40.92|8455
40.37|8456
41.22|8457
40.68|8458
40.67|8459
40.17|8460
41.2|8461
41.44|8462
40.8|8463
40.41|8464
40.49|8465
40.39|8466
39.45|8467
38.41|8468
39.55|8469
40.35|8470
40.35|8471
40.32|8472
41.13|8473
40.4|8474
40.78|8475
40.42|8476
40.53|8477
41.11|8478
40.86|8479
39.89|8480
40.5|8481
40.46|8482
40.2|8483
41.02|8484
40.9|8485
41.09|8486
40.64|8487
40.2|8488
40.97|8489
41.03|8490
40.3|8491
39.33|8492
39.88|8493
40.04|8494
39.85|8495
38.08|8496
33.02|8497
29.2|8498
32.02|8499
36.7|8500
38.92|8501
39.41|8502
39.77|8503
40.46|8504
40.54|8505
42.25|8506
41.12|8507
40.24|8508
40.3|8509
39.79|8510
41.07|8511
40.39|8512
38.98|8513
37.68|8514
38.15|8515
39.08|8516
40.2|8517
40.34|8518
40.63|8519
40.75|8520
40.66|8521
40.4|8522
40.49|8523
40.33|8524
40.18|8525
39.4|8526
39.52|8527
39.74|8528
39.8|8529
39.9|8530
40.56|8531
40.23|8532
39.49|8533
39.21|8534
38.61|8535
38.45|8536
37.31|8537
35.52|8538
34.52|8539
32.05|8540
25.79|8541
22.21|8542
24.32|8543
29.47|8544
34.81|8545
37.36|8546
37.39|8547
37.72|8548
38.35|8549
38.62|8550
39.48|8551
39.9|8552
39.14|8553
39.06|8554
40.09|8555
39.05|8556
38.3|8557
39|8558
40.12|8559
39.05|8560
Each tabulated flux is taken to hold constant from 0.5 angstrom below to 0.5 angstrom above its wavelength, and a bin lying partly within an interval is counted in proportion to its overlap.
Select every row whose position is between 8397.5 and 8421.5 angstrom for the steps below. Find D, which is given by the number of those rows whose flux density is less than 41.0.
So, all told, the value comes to 11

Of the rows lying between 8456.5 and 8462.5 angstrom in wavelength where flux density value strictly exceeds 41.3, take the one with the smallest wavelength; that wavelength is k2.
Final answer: 8462 angstrom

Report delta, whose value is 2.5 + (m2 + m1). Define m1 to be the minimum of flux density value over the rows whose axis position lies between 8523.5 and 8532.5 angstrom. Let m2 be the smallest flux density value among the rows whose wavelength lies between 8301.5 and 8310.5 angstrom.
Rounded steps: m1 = 39.4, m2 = 40.99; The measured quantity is 82.9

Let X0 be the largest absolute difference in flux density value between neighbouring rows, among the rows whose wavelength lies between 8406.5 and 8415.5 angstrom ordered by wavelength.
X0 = 2.4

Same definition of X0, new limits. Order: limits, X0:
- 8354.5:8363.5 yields 1.7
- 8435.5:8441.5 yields 1.3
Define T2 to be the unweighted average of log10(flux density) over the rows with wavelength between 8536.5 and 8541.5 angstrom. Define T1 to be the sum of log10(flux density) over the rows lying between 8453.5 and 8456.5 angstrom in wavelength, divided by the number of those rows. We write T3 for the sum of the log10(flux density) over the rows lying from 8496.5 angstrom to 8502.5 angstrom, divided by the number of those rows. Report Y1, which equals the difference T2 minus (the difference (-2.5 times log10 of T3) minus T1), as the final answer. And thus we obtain 3.59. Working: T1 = 1.61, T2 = 1.52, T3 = 1.54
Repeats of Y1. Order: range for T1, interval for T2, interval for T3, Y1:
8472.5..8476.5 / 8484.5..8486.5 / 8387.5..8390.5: 3.74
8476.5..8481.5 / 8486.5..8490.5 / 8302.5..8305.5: 3.74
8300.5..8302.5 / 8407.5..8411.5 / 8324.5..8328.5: 3.76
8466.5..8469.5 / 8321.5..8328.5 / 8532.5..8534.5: 3.72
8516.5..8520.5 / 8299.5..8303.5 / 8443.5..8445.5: 3.74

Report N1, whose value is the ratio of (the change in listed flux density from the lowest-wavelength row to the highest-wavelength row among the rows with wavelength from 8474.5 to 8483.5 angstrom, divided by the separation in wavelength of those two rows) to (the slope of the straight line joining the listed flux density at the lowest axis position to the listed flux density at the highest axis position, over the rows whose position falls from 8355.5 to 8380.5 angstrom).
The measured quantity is 2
